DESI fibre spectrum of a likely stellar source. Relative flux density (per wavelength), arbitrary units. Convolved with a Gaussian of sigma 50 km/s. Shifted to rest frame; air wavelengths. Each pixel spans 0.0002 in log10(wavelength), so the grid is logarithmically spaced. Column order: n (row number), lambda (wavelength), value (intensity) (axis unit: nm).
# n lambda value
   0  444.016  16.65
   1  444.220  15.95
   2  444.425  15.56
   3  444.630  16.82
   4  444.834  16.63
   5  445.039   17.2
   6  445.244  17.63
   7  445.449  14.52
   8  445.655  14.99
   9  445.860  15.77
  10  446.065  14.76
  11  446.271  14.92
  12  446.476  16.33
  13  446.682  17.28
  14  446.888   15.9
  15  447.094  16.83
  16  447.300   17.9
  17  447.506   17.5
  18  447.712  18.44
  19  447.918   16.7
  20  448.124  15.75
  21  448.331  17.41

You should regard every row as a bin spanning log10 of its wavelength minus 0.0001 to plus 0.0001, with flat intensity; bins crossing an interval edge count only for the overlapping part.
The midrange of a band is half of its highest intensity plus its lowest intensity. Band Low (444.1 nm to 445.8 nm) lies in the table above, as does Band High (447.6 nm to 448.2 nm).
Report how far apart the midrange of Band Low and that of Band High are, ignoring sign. 1.02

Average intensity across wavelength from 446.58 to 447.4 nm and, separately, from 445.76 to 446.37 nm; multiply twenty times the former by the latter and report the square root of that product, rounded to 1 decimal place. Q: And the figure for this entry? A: 71.7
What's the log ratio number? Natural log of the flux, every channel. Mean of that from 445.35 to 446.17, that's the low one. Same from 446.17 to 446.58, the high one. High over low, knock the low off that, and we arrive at -1.69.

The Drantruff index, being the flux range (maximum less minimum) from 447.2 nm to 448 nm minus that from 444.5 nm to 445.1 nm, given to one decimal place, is 1.2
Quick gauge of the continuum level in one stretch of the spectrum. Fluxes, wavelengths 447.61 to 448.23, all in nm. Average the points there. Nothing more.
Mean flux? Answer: 17.0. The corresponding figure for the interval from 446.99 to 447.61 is 17.4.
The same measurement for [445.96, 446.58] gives 15.3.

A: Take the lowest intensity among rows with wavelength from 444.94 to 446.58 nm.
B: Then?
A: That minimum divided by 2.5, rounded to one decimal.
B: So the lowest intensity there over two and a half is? 5.8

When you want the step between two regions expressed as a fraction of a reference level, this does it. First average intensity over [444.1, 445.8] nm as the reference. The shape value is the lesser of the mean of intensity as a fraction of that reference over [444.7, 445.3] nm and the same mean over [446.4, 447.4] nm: 1.04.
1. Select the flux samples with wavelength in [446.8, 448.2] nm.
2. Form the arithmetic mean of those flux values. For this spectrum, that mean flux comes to 17.0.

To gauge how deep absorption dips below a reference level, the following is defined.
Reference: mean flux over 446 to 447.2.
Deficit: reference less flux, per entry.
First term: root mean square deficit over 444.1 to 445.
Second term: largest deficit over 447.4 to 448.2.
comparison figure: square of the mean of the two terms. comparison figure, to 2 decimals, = 0.17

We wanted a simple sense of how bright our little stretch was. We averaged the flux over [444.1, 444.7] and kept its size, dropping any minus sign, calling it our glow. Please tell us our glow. 16.1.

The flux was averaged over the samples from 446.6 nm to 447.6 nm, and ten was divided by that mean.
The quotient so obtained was 0.59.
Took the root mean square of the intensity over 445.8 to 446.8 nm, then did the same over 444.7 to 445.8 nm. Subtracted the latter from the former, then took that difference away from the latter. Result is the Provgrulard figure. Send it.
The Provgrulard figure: 16.6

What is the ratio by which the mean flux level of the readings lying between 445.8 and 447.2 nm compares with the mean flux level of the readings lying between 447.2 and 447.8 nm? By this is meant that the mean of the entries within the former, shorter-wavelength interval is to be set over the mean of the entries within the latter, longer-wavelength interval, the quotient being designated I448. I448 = 0.89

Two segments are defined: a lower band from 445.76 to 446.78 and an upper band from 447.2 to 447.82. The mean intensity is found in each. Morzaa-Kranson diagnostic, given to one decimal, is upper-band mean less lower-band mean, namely 2.1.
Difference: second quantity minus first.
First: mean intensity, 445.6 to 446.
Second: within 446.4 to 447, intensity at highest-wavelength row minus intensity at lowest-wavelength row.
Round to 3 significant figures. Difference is -15.8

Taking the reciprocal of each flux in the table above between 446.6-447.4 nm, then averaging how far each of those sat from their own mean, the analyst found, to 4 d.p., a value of 0.0021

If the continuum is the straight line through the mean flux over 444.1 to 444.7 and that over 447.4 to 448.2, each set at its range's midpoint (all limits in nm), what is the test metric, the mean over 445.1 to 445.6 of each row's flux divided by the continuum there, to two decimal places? 0.98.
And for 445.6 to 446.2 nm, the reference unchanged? 0.92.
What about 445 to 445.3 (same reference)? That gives 1.07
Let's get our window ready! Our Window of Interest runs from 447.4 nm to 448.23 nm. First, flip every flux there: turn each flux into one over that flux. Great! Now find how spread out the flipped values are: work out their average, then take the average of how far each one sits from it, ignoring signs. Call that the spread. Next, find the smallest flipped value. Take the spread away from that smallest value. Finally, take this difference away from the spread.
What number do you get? -0.0482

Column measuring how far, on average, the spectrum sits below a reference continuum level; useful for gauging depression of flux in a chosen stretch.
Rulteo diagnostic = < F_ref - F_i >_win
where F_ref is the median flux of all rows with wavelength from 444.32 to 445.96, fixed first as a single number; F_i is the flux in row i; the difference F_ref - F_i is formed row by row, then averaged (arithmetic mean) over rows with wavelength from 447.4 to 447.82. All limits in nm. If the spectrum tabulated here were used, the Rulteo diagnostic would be -1.8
